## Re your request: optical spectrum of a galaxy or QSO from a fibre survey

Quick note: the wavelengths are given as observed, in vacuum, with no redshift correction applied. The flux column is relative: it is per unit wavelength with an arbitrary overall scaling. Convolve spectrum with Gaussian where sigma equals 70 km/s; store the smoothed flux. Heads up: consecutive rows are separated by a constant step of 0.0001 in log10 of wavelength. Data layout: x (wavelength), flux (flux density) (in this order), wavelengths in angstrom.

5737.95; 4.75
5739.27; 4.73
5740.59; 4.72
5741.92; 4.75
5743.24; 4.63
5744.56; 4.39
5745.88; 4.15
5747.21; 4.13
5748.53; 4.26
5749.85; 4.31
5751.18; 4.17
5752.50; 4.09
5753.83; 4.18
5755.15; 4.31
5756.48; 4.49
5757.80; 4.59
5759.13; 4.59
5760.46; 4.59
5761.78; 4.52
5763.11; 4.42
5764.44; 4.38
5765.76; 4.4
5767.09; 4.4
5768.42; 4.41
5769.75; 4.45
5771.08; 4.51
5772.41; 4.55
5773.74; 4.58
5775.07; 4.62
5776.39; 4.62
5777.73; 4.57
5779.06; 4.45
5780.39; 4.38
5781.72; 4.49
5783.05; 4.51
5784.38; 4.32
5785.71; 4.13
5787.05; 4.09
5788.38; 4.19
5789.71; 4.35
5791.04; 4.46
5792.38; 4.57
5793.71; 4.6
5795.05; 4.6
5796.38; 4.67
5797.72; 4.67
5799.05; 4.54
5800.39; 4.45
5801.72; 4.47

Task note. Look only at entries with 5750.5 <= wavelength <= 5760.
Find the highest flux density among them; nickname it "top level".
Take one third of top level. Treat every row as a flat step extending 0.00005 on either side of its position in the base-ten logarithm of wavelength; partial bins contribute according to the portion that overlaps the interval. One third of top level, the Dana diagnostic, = 1.53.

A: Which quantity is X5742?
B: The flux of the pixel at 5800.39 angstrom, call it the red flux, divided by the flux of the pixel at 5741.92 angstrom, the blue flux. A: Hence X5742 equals 0.94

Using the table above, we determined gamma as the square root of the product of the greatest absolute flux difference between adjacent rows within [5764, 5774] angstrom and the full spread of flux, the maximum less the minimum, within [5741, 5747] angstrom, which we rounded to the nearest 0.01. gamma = 0.19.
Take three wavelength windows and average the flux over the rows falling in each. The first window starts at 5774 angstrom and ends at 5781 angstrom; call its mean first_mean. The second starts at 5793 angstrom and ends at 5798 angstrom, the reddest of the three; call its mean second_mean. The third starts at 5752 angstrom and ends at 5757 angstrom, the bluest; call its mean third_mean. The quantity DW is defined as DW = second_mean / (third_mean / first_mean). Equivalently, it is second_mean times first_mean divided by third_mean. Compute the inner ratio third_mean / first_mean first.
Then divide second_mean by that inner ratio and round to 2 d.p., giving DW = 4.92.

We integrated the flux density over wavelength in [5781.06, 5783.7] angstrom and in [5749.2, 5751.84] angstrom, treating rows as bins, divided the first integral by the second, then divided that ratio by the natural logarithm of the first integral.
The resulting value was 0.430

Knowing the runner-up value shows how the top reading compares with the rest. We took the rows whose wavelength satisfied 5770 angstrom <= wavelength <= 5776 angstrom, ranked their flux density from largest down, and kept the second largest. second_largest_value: 4.58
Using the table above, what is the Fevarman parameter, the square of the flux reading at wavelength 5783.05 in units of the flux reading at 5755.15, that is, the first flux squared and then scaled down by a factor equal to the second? 4.7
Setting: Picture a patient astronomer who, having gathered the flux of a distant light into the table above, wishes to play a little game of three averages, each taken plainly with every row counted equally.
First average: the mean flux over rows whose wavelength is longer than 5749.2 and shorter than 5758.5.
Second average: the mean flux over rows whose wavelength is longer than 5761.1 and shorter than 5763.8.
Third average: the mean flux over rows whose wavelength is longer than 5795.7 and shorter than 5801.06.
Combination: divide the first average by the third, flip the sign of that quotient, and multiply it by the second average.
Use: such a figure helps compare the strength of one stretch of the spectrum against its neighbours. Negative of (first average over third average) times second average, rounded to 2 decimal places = -4.20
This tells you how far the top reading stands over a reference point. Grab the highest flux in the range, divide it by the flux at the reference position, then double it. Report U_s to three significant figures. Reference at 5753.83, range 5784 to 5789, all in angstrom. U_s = 2.07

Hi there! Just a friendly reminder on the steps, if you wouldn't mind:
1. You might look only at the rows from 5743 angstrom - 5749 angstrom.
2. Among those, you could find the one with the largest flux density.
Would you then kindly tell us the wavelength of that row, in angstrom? 5743.24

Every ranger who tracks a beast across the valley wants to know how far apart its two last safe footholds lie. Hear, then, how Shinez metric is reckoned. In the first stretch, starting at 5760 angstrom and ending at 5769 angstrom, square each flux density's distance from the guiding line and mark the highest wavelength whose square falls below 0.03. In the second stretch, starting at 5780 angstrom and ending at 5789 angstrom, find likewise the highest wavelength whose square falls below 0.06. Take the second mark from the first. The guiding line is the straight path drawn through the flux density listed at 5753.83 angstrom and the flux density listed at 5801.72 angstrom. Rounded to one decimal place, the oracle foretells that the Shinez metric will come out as -20.0 angstrom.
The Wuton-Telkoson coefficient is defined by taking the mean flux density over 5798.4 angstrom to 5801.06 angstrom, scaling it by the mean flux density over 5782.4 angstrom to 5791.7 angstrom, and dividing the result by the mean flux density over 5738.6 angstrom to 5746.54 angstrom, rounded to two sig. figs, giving 4.2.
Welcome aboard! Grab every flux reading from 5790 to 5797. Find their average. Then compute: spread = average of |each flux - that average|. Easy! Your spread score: 0.052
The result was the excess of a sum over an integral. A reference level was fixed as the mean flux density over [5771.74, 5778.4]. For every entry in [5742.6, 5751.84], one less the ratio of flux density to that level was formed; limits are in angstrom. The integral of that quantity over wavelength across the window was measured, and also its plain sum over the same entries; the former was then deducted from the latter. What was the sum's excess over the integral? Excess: -0.15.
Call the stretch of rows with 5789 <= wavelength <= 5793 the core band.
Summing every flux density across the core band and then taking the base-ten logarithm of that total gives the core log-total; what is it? 1.13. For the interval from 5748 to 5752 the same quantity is 1.11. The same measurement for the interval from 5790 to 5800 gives 1.51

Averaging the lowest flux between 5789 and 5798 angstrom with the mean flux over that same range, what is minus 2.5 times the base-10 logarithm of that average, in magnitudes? -1.62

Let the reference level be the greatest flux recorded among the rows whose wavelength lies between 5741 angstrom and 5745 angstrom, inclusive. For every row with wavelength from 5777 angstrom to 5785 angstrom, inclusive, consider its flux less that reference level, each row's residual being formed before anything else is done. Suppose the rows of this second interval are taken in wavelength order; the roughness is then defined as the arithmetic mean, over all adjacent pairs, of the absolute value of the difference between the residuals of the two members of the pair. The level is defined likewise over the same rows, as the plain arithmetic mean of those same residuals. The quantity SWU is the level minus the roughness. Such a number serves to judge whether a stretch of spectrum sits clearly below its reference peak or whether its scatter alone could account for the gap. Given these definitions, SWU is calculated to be -0.40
